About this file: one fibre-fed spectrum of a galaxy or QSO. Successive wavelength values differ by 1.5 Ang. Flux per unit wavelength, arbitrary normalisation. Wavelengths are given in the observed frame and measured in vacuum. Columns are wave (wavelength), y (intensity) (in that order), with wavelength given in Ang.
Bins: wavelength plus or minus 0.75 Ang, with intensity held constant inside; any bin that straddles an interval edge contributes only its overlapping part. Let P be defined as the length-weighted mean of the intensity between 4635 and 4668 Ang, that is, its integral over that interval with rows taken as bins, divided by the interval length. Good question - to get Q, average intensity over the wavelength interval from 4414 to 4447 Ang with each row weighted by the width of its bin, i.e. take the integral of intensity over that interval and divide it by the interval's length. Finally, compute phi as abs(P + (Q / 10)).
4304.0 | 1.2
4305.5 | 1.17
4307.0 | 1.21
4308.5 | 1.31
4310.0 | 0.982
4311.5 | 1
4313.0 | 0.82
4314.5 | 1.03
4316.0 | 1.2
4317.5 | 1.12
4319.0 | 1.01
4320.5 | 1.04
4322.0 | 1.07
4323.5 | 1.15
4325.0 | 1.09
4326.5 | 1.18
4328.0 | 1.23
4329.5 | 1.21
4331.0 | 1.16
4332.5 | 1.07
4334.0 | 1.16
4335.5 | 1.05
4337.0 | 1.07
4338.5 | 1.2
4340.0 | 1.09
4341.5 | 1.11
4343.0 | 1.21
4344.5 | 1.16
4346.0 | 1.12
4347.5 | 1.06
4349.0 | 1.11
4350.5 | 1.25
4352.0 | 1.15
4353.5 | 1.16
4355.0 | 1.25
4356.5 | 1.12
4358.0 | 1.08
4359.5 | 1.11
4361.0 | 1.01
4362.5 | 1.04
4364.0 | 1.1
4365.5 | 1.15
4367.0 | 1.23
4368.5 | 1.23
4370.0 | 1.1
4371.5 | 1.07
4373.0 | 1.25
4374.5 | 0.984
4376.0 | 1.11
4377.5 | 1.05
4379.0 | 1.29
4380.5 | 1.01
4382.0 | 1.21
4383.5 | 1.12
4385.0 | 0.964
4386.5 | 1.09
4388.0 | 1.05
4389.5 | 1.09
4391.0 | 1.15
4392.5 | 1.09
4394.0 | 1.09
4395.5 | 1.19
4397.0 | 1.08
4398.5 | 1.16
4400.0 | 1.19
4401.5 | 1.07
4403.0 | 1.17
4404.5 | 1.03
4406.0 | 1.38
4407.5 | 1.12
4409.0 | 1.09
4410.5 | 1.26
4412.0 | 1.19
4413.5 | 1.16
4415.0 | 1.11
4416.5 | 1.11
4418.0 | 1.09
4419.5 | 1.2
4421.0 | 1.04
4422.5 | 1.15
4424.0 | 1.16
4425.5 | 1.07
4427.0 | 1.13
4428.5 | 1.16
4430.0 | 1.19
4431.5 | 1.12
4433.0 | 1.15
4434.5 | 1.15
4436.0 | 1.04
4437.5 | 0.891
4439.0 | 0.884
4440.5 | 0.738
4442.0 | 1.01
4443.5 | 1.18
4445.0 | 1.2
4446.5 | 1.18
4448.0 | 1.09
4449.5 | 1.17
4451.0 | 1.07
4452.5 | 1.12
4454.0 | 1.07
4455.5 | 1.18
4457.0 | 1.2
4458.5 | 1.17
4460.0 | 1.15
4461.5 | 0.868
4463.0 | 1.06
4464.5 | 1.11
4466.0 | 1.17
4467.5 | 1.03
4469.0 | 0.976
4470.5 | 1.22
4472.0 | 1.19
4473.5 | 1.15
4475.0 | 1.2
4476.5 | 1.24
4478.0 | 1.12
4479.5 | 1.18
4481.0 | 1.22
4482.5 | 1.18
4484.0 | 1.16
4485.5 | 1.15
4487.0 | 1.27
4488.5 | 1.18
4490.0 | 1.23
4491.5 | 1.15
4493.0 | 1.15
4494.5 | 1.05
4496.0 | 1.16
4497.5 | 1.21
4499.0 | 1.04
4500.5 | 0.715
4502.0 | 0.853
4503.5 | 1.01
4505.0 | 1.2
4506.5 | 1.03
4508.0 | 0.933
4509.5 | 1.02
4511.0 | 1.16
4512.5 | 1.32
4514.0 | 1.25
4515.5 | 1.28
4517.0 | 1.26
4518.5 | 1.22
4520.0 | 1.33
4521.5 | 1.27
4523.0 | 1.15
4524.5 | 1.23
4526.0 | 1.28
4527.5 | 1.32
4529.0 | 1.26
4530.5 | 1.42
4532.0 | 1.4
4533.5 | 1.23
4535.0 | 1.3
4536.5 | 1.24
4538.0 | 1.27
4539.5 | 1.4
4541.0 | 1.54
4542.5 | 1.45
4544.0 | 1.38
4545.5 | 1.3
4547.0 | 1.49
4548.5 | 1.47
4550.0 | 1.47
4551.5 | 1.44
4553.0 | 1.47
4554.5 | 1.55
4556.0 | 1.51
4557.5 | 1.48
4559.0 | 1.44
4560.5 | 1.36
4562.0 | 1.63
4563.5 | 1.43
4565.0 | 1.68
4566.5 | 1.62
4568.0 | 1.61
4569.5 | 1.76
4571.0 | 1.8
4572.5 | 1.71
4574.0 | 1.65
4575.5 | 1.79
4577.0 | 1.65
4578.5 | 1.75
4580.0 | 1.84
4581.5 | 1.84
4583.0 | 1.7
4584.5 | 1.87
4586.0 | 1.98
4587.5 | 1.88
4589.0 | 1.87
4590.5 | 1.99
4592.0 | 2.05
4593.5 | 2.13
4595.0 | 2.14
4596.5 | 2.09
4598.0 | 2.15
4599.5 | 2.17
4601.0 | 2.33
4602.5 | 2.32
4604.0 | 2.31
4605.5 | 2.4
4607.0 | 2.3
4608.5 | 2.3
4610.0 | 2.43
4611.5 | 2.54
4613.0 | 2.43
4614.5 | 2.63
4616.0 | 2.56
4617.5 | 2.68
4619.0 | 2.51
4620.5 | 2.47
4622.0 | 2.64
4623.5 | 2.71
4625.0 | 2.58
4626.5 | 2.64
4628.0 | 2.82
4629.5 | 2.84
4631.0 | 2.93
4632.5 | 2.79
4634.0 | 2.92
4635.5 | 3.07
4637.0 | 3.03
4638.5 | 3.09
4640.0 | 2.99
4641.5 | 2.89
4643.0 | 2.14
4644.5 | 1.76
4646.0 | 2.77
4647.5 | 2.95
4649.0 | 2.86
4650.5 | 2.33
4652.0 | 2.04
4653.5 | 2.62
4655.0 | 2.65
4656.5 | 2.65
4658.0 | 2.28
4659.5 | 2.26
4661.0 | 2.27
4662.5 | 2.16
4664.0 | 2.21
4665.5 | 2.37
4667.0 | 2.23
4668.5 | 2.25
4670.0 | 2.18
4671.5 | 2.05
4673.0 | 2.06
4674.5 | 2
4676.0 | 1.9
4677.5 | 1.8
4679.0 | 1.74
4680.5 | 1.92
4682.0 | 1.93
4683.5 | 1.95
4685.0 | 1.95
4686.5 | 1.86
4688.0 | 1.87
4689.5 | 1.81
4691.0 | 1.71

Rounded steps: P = 2.5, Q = 1.09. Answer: 2.63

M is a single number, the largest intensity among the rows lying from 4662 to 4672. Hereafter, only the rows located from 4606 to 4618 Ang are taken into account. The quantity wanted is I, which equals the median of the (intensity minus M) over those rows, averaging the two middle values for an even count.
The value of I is 0.1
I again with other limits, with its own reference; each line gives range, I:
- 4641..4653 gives 0.2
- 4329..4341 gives -1.2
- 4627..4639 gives 0.6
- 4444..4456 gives -1.2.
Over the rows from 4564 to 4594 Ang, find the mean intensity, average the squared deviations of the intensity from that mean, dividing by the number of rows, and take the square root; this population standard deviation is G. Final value 0.14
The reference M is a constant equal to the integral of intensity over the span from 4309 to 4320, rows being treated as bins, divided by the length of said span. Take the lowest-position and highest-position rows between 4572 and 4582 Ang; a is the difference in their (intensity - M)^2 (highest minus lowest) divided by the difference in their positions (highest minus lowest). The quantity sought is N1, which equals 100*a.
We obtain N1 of 2.2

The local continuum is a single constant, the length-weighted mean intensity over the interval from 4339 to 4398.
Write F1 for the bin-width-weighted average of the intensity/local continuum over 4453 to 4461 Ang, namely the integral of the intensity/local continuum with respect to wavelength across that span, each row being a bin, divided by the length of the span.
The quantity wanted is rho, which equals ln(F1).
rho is 0.0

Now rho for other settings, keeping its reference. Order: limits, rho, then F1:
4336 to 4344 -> 0.0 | 1.0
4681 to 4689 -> 0.5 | 1.7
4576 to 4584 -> 0.5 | 1.6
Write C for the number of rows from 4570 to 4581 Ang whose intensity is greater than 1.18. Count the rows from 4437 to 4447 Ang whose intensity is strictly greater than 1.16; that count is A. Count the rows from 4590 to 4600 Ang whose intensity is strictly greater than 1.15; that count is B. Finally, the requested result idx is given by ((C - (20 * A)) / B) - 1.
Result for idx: -9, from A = 3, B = 7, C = 7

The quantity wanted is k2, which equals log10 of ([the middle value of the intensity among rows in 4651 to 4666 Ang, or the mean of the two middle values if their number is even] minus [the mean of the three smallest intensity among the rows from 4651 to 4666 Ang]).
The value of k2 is -0.86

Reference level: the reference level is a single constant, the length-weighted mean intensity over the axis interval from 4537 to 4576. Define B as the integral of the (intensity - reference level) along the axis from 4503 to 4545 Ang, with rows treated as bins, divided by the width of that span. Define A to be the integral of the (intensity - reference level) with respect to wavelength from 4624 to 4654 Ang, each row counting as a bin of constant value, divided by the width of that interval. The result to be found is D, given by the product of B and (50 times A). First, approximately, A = 1.18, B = -0.266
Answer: -15.7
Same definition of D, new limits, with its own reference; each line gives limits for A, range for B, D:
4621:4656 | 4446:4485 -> -22.9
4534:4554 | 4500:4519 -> 2.6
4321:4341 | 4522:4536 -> 4.6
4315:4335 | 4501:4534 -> 6.5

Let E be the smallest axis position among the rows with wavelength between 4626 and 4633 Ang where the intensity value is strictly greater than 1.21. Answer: 4626.5 Ang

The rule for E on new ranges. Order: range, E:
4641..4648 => 4641.5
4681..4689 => 4682.0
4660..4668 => 4661.0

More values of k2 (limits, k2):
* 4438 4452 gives -0.67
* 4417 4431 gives -1.08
